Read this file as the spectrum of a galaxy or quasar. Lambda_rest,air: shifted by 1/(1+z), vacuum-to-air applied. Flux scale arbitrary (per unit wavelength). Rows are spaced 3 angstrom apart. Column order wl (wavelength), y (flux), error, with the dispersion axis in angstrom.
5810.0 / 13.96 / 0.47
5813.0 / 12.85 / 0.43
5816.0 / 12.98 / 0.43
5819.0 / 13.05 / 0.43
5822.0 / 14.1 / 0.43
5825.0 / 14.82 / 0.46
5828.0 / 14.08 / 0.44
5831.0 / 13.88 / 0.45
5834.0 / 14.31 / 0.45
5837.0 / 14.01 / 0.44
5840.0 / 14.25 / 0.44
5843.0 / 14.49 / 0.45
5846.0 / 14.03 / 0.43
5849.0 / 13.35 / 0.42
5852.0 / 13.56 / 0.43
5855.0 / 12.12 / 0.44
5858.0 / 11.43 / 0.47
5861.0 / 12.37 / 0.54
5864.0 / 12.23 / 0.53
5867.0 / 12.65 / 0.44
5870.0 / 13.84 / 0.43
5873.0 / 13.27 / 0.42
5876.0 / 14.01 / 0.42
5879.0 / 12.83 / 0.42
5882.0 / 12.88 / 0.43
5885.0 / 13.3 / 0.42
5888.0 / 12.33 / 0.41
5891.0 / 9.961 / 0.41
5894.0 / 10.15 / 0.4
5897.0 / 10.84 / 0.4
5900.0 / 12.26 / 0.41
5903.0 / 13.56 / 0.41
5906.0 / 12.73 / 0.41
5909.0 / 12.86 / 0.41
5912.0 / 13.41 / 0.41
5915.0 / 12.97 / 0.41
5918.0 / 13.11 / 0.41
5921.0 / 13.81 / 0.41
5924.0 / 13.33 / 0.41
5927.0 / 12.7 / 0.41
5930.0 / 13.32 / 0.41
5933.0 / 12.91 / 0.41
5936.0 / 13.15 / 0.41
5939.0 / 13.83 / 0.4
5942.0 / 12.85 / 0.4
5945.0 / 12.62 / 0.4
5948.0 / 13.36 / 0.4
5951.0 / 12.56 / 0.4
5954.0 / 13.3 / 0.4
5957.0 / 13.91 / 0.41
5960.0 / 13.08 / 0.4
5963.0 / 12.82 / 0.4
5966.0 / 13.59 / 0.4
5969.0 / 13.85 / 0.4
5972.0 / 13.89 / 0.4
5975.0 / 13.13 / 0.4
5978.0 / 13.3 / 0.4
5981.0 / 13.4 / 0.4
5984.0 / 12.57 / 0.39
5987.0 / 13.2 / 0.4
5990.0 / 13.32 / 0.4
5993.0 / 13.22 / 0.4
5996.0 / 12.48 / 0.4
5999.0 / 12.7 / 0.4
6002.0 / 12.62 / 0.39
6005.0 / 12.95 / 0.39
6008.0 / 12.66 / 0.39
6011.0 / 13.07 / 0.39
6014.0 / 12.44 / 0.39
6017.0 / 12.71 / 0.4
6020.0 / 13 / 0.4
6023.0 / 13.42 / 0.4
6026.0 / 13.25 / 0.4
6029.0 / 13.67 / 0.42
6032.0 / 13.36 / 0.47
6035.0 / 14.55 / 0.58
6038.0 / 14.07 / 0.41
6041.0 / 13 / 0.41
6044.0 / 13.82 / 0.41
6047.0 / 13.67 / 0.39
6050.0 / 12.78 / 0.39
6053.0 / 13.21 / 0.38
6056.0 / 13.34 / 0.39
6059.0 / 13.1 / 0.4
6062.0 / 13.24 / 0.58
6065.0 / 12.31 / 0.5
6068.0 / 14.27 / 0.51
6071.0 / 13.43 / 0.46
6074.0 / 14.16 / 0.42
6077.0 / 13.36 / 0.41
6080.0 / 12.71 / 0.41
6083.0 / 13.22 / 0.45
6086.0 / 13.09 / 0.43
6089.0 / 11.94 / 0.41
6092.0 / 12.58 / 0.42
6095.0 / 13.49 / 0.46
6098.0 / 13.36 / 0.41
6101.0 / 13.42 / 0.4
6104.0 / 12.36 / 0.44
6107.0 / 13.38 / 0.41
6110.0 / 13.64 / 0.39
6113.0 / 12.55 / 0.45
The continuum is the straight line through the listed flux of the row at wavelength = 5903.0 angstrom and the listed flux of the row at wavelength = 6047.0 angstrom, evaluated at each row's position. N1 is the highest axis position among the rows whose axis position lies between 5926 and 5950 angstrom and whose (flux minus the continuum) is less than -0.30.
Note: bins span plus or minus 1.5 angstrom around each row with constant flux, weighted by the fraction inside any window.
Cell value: 5945.0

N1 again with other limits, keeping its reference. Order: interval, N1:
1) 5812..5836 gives 5819.0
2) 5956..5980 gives 5978.0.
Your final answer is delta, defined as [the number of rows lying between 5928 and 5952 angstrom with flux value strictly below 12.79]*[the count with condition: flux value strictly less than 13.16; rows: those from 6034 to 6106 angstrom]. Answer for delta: 18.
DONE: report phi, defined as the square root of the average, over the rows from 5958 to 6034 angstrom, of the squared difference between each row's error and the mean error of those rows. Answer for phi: 0.015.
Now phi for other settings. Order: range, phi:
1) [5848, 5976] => 0.029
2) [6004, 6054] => 0.046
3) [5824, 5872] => 0.033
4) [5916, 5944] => 0.004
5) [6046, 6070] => 0.071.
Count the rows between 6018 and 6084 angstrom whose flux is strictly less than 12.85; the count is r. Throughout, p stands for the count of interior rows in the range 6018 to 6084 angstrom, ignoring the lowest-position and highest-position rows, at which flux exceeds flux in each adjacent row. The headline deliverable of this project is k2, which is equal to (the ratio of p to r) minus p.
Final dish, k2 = -5.3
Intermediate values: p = 8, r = 3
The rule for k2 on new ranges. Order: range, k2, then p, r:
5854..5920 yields -5.5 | 6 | 12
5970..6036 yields -6.0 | 7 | 7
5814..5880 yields -5.8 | 7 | 6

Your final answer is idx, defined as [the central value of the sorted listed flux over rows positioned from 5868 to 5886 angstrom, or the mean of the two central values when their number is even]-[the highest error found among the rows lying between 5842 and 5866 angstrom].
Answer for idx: 12.7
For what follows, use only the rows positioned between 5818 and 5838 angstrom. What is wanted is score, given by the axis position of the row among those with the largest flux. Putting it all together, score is 5825.0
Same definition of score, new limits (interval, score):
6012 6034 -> 6029.0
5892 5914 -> 5903.0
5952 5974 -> 5957.0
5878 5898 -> 5885.0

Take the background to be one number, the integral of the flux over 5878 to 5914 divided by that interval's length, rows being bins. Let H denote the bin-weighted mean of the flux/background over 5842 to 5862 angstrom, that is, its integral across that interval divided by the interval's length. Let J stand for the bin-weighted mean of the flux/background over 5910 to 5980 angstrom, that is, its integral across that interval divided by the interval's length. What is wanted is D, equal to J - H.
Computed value 0.018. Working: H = 1.063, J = 1.081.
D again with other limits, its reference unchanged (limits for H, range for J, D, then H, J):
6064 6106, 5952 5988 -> 0.016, 1.071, 1.087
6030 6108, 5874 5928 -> -0.054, 1.083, 1.029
